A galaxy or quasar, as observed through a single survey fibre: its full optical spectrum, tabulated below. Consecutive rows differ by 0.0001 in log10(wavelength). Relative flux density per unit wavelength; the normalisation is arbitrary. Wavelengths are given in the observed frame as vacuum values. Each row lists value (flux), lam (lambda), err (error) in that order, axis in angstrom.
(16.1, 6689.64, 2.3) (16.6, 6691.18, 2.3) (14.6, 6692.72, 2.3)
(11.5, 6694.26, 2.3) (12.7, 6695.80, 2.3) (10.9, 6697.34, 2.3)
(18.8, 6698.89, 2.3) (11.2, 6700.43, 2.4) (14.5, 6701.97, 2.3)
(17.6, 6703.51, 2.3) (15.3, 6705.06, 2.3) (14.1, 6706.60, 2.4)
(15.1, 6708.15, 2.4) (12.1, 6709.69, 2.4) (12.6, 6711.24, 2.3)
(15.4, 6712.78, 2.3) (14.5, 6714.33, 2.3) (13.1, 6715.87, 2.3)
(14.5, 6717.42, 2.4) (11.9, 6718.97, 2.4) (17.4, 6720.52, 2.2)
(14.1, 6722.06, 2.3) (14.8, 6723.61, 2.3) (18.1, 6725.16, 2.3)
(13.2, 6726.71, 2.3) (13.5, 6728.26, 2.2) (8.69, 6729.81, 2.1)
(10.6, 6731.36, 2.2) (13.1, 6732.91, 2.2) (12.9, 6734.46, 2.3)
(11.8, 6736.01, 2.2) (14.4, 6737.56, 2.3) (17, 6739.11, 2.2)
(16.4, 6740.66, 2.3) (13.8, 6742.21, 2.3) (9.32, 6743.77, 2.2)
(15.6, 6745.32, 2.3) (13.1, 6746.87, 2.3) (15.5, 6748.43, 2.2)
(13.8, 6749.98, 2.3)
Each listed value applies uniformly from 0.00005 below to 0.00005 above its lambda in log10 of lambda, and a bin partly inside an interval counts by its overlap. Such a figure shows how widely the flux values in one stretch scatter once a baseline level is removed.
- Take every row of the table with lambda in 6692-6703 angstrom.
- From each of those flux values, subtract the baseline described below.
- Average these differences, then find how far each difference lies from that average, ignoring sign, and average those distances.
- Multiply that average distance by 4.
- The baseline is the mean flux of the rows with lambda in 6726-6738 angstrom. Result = 8.6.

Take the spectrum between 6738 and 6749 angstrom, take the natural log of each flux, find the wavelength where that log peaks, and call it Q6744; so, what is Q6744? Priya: 6739.11 angstrom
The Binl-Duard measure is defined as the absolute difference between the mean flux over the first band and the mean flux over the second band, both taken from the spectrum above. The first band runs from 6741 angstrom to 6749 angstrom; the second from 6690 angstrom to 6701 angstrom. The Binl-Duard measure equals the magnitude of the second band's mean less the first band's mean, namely 0.3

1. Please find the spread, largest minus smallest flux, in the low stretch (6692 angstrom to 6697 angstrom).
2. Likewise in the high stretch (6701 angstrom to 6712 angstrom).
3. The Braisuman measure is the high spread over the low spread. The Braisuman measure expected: 1.77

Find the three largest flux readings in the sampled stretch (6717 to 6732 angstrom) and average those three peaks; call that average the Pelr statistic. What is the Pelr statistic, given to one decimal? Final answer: 16.8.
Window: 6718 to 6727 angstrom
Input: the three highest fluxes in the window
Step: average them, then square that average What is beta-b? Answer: 281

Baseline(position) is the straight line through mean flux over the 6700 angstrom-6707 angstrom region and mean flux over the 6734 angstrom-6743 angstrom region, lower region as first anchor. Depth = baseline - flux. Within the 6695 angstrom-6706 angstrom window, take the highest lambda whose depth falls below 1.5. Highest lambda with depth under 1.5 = 6705.06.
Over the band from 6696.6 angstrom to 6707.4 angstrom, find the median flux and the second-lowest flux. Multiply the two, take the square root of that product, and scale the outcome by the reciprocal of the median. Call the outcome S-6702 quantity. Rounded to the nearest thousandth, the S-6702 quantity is 0.879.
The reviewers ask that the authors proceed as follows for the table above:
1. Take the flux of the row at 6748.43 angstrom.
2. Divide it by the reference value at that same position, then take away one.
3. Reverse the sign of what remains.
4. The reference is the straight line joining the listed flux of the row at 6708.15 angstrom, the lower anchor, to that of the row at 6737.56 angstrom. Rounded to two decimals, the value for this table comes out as -0.10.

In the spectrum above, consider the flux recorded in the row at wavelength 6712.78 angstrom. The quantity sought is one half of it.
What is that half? 7.7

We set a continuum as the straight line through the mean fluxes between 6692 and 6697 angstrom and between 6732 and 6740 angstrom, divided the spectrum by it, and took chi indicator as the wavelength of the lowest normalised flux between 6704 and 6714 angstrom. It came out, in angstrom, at 6709.69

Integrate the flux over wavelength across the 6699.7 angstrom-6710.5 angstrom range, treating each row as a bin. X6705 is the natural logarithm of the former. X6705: 5.04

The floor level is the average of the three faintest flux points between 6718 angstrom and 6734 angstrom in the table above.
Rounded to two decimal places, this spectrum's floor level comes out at 10.40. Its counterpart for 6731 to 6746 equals 10.57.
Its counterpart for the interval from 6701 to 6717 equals 12.60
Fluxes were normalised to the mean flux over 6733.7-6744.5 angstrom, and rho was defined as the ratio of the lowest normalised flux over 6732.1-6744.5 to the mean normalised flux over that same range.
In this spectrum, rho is 0.69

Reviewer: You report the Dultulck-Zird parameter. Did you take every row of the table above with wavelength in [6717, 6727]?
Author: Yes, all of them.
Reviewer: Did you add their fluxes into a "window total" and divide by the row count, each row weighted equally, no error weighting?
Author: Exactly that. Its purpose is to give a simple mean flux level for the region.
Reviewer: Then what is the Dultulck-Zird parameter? 14.9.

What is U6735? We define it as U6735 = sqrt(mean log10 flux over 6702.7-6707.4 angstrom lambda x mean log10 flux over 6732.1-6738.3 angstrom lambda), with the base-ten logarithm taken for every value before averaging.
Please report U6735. 1.15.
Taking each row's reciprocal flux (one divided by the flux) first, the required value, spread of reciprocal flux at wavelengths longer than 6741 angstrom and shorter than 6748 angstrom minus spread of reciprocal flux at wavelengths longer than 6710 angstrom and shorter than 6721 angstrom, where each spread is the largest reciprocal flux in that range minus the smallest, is 0.017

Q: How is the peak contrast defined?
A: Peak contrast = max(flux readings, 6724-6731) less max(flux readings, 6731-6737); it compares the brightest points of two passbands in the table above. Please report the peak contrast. 5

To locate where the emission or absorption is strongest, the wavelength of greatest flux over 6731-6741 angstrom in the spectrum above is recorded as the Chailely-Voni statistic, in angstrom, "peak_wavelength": 6739.11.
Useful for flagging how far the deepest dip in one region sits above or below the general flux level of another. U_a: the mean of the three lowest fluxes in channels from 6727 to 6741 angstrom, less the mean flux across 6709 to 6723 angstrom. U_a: -3.6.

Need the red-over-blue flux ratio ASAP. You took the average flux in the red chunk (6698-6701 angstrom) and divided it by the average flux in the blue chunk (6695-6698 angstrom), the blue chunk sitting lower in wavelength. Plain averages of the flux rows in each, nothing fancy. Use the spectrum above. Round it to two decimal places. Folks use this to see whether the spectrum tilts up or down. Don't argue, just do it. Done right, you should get 1.27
